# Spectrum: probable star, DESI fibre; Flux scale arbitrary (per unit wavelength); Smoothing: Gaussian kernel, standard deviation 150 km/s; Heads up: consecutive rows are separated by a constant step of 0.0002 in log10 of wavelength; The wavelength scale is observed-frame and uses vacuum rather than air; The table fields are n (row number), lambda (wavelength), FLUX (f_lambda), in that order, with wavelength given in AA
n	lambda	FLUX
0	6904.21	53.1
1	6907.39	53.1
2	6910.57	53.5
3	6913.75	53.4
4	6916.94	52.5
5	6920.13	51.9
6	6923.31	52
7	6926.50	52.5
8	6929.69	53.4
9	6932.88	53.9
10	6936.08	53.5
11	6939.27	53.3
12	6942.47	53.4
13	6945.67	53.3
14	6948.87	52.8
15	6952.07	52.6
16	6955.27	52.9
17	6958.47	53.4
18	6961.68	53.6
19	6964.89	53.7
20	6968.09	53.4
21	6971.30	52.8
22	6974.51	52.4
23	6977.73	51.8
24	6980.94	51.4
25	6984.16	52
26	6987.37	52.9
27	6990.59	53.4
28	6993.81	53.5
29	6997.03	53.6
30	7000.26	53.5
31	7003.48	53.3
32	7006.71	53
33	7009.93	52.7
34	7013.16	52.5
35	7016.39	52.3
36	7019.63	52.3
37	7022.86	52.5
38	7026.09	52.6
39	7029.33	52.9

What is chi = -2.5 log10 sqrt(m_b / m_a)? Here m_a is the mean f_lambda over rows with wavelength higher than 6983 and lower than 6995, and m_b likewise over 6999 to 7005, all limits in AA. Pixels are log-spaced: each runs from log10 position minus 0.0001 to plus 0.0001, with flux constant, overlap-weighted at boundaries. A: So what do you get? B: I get -0.005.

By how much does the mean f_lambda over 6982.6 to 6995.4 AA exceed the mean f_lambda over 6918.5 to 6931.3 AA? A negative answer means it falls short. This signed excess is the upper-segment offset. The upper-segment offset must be 0.5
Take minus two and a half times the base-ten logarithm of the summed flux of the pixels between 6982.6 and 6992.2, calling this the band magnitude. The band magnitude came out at -5.499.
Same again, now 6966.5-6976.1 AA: -5.501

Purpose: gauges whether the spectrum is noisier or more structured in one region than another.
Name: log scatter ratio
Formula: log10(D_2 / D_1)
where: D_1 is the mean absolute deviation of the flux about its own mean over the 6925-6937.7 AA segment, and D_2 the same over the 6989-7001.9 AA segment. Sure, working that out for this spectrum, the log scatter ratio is -0.9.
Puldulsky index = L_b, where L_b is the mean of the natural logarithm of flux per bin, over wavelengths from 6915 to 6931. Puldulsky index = 3.96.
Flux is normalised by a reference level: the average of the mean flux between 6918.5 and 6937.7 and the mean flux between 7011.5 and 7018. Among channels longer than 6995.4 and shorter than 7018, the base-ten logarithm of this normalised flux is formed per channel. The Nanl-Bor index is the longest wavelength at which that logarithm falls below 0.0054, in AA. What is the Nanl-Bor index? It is 7016.39 AA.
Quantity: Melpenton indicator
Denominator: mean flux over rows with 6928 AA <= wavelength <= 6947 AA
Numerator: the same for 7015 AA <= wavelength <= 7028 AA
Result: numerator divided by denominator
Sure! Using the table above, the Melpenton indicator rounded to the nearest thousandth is 0.981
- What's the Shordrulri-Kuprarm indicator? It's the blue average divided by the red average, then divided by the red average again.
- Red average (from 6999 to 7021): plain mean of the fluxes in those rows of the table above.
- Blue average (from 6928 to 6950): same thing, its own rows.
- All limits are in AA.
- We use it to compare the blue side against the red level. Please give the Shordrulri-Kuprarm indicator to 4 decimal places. 0.0191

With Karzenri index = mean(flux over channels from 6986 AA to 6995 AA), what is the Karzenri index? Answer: 53.3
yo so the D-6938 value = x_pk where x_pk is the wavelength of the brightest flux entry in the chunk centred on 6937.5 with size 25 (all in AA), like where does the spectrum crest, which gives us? 6932.88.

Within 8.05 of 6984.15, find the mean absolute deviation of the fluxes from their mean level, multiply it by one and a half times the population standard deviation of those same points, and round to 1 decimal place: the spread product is 0.8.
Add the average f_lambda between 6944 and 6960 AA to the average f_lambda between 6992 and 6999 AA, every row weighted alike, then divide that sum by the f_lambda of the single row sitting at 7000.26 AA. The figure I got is 1.99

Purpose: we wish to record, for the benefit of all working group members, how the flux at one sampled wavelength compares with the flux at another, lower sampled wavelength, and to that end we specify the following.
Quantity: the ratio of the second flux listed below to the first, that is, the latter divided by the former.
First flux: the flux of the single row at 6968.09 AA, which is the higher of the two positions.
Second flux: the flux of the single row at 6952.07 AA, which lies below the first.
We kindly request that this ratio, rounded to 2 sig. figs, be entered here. 0.99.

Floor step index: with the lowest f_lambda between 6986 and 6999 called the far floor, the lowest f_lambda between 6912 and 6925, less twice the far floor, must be -53.9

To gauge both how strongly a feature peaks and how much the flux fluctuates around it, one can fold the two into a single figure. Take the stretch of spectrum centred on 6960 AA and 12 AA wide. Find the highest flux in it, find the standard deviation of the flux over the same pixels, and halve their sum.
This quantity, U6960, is 27.0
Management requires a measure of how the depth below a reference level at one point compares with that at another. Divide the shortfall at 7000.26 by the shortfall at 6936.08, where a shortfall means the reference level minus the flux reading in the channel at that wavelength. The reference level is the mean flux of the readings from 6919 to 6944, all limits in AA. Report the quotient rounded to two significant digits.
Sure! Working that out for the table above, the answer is 1.0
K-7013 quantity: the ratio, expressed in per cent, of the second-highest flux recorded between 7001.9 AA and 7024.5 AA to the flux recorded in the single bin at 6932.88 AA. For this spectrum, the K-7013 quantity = 98.3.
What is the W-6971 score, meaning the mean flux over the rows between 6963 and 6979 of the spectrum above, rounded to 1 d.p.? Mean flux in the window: 52.8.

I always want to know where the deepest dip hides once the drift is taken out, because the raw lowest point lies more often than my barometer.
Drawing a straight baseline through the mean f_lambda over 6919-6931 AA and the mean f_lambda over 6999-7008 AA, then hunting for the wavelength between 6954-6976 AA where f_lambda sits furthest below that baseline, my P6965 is 6974.51 AA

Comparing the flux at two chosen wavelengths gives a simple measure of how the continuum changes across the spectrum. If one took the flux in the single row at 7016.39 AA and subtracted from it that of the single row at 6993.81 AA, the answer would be -1.2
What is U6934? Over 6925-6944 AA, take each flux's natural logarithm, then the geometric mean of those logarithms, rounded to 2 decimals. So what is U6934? 3.98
